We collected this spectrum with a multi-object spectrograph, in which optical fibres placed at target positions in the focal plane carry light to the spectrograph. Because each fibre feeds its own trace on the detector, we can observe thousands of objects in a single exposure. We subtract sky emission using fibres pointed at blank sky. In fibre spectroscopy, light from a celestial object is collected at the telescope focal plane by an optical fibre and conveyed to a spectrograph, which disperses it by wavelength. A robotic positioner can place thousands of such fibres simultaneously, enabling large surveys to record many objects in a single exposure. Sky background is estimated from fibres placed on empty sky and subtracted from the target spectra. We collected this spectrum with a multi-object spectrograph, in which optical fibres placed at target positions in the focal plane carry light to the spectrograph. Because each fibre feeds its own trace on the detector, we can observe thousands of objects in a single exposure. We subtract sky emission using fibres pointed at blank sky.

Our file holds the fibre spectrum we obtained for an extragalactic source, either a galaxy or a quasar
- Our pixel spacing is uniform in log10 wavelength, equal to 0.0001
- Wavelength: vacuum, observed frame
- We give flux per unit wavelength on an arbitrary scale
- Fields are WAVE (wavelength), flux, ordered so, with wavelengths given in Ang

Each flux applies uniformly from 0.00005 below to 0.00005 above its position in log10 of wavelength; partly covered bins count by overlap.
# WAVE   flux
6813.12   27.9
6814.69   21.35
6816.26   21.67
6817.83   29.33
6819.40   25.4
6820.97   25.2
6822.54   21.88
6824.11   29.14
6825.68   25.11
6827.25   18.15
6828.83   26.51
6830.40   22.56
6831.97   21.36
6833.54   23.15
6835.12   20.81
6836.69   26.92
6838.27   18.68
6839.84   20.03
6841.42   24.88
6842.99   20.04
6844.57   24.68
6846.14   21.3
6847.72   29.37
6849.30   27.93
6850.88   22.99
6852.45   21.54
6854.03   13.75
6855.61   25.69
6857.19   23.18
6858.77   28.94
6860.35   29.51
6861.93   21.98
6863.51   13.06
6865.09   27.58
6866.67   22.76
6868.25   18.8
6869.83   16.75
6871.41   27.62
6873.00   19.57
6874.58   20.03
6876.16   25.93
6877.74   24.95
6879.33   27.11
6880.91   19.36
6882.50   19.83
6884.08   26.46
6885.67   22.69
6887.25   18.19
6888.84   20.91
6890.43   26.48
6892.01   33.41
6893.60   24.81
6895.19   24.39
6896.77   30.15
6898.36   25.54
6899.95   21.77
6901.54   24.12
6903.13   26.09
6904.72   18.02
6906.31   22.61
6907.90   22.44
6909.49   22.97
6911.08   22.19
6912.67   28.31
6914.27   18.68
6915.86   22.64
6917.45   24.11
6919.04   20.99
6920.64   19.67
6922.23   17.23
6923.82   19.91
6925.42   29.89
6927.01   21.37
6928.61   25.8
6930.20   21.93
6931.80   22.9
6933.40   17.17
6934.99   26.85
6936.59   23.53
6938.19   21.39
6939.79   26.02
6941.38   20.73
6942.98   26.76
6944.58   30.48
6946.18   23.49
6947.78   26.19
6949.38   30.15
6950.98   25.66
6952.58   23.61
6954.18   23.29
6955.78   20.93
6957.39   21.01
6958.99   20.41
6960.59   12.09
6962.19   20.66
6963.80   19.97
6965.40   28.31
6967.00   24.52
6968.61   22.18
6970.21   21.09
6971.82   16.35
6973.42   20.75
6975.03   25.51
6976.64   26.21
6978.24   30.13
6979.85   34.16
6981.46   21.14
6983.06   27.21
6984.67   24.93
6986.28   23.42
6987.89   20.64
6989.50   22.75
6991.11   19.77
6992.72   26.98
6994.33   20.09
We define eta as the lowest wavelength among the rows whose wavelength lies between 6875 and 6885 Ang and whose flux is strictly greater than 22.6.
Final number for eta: 6876.16 Ang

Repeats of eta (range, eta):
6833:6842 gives 6833.54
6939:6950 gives 6939.79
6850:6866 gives 6850.88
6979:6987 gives 6979.85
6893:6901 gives 6893.60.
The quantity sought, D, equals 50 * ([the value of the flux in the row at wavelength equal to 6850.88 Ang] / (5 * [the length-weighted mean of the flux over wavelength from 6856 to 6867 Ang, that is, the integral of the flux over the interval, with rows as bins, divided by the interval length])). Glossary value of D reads 9.59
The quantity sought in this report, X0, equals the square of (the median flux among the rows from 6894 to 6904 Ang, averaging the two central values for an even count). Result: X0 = 623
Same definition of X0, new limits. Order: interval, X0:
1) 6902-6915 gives 507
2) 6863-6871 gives 353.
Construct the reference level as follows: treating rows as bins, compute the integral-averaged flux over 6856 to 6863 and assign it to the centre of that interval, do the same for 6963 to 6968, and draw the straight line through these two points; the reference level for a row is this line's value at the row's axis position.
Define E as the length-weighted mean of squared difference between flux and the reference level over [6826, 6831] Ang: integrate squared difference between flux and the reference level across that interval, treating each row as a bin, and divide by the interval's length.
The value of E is 21.0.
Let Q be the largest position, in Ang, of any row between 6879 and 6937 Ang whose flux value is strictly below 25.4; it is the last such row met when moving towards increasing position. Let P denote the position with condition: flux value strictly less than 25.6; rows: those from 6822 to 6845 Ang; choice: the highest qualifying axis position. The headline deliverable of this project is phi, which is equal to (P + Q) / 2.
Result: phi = 6890.6 Ang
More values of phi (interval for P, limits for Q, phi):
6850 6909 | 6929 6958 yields 6932.6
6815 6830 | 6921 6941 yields 6882.7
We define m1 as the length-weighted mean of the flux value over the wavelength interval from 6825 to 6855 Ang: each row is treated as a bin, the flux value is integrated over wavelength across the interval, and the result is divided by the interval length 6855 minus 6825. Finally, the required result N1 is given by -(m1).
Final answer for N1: -22.6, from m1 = 22.6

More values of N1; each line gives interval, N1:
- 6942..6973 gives -23.0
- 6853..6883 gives -22.5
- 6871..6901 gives -24.1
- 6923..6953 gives -24.4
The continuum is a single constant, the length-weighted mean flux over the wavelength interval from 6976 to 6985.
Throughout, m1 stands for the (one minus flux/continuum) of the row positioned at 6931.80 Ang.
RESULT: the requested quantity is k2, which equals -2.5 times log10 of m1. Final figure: 1.95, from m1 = 0.17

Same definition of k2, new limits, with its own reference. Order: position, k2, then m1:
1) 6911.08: 1.79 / 0.19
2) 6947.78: 3.34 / 0.05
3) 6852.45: 1.67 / 0.22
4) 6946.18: 2.10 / 0.14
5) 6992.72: 4.39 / 0.02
